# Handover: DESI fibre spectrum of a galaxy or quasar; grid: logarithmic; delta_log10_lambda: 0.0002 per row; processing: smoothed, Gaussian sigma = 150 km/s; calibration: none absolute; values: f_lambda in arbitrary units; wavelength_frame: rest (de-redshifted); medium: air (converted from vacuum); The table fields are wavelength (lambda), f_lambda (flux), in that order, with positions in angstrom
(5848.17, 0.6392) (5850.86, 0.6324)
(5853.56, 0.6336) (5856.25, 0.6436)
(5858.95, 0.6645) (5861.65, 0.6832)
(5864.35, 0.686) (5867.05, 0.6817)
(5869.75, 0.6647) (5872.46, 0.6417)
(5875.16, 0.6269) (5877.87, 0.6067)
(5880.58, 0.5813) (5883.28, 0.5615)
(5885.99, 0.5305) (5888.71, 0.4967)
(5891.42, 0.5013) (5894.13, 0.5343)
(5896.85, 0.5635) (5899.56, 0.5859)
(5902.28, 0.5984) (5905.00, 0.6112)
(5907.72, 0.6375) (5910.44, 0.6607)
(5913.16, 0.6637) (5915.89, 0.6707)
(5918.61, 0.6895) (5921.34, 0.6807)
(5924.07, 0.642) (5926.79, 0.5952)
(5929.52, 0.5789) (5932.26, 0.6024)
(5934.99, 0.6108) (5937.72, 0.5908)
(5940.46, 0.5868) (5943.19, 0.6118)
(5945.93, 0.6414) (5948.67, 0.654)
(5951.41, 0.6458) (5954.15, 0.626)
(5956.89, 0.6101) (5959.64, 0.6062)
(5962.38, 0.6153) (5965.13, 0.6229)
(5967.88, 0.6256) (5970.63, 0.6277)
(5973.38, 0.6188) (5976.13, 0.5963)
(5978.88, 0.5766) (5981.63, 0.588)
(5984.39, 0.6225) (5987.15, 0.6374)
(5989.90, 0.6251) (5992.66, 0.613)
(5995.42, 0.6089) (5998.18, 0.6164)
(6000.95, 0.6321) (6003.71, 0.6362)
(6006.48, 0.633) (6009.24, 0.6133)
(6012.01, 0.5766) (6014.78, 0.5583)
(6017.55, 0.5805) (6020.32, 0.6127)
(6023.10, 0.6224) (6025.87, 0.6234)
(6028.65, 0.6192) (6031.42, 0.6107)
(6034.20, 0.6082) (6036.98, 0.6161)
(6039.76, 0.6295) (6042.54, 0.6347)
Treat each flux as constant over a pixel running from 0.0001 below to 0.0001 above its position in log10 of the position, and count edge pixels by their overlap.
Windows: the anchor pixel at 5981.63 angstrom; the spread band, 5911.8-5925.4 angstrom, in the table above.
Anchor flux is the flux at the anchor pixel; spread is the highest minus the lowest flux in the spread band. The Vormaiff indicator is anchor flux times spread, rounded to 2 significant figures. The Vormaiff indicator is 0.028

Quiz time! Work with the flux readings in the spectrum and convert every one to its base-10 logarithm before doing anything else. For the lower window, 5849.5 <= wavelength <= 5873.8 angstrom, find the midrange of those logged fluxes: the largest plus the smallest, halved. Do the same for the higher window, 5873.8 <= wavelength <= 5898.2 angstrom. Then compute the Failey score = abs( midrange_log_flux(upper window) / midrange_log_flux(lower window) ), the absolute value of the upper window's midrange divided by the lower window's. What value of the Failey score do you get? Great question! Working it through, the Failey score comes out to 1.40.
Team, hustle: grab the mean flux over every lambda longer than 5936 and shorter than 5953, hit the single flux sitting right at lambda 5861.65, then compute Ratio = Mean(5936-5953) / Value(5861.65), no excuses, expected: 0.91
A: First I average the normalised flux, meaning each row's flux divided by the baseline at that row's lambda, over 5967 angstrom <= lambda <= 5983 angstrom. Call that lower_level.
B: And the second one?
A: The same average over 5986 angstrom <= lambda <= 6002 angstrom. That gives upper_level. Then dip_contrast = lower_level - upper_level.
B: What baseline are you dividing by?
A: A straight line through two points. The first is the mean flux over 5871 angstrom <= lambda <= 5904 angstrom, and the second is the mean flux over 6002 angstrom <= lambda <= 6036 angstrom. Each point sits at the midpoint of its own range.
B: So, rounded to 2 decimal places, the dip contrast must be -0.02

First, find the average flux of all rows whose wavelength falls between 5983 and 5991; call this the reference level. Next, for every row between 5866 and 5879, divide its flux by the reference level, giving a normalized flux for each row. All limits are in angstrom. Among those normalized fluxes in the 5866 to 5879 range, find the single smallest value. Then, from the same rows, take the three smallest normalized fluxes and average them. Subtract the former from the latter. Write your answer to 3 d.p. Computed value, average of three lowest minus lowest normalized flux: 0.029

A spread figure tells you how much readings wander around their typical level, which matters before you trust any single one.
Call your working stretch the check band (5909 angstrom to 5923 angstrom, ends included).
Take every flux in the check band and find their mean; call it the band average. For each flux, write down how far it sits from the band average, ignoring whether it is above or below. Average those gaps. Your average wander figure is 0.010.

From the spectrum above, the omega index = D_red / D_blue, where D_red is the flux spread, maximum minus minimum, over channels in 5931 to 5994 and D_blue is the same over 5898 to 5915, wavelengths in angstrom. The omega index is 1.0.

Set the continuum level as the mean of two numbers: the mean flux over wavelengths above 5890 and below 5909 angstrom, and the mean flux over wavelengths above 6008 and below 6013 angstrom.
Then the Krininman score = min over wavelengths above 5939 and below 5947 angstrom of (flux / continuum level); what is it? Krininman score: 1.00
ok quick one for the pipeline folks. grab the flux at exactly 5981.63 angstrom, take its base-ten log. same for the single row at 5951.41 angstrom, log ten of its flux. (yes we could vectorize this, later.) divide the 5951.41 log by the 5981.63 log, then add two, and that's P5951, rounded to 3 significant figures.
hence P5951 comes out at 2.82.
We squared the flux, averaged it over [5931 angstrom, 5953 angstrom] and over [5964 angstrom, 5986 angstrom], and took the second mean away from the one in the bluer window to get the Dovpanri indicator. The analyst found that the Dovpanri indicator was 0.010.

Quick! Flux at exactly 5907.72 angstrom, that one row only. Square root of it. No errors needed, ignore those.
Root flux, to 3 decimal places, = 0.798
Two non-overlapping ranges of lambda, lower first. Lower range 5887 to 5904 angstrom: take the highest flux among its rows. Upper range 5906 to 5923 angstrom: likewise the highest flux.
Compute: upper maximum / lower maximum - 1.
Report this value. 0.15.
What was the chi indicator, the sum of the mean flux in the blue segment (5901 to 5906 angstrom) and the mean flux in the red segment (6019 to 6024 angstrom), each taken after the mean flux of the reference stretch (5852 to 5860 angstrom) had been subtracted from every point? -0.07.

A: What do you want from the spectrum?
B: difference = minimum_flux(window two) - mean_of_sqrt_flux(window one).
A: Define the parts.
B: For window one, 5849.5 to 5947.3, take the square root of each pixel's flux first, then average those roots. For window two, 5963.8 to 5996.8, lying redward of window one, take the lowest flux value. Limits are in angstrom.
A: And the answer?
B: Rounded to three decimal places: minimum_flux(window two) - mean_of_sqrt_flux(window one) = -0.208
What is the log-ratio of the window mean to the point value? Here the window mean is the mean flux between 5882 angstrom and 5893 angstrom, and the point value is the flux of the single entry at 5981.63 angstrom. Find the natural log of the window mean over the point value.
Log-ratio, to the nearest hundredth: -0.12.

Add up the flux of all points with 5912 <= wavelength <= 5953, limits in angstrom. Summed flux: 9.46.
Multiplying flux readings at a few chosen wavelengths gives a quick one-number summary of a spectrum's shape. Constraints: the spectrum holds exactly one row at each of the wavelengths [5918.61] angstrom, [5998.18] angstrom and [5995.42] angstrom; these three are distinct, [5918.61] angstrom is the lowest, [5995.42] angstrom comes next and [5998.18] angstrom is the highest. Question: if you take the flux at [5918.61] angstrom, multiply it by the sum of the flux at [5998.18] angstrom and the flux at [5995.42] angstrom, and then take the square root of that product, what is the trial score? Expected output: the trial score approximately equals 0.92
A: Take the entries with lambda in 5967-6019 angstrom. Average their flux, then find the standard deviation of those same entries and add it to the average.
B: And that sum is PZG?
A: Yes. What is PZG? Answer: 0.633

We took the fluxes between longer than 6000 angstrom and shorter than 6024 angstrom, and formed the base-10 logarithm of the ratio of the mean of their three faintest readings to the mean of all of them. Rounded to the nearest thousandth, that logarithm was -0.026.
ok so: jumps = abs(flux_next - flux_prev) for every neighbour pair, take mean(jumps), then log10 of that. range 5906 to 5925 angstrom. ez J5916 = -1.78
